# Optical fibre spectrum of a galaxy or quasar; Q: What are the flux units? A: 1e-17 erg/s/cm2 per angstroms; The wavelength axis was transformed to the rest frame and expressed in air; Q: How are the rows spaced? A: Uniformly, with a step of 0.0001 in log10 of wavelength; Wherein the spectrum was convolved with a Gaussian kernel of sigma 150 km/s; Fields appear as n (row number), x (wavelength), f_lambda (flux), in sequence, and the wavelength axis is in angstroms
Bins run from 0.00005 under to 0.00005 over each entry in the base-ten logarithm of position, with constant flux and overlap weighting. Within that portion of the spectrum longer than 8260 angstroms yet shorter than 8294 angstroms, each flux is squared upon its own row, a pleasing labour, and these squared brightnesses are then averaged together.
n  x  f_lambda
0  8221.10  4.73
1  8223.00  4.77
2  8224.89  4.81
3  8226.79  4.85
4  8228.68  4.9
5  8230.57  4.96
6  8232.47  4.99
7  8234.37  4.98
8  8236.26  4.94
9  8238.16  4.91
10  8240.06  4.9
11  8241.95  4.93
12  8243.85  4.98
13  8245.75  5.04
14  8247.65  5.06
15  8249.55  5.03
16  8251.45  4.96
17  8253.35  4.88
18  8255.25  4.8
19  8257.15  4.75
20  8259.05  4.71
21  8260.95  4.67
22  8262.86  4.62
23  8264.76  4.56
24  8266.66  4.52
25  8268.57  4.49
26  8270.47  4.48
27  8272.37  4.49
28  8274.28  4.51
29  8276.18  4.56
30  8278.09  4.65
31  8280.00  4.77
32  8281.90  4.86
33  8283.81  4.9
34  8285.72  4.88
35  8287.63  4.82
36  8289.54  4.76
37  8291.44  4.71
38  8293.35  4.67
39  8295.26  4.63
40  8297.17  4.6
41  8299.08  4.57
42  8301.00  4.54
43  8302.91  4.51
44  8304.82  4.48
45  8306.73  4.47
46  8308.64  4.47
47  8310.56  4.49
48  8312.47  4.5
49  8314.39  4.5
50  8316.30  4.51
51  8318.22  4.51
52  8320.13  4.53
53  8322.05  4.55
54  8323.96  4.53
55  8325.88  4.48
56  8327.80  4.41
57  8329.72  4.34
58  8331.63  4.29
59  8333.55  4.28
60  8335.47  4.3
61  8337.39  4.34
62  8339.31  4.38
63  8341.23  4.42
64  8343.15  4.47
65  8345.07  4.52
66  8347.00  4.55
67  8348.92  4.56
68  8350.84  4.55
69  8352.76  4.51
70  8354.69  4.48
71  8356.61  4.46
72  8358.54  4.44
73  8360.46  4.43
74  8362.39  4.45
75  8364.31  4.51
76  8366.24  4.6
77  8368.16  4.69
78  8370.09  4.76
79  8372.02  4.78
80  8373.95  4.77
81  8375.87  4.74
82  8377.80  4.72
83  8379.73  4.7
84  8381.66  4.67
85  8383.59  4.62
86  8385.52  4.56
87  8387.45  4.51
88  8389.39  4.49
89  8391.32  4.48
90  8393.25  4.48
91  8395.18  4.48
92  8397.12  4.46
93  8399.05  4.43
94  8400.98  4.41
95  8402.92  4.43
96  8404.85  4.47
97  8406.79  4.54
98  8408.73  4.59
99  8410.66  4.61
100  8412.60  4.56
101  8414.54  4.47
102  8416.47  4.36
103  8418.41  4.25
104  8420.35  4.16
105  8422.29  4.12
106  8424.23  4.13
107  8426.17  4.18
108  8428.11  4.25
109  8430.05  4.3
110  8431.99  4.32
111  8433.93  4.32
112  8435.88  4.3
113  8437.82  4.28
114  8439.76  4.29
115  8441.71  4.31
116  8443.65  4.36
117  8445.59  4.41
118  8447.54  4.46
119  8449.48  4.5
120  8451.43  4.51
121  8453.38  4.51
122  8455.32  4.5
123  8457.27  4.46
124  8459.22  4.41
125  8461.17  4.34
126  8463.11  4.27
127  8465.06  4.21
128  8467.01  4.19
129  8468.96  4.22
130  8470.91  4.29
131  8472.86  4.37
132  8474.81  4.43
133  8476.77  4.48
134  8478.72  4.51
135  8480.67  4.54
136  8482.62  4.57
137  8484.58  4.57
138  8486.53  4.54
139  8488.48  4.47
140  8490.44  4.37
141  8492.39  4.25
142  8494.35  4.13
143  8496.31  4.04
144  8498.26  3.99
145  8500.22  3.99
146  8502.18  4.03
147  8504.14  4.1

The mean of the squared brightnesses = 21.8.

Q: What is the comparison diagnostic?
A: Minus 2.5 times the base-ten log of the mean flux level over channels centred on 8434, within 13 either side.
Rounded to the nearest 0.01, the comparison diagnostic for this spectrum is -1.58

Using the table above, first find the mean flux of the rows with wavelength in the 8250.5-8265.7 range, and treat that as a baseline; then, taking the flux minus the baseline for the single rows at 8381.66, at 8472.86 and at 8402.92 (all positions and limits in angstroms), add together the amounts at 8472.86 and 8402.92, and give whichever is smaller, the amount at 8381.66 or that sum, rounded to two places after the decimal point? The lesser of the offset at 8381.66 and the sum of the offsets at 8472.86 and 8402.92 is -0.69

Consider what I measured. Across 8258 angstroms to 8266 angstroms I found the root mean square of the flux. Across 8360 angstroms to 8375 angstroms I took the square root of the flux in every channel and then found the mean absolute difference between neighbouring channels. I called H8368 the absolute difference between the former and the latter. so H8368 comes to 4.63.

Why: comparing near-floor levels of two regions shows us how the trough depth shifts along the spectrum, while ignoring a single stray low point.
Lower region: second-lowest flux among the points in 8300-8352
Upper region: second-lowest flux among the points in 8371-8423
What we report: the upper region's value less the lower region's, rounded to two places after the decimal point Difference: -0.13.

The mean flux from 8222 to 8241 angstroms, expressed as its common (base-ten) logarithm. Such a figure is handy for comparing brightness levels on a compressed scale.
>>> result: 0.690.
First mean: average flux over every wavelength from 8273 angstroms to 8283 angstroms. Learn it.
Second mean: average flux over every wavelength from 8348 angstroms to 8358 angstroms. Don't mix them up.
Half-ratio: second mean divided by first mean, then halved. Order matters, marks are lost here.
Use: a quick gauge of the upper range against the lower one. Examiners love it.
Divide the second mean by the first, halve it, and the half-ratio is 0.483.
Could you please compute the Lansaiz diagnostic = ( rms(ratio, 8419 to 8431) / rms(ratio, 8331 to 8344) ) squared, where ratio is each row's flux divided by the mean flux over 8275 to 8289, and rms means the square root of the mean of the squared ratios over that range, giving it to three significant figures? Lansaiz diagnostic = 0.926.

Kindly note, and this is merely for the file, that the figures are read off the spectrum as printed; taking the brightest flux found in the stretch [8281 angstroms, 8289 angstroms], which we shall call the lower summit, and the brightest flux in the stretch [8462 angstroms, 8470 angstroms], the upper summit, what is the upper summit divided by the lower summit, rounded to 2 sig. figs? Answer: 0.87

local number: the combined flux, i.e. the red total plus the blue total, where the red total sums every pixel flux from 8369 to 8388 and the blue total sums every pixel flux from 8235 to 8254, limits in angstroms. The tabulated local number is 96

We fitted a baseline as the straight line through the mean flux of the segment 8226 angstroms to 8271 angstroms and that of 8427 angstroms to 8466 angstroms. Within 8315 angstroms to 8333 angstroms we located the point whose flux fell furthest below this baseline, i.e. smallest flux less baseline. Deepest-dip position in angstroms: 8331.63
